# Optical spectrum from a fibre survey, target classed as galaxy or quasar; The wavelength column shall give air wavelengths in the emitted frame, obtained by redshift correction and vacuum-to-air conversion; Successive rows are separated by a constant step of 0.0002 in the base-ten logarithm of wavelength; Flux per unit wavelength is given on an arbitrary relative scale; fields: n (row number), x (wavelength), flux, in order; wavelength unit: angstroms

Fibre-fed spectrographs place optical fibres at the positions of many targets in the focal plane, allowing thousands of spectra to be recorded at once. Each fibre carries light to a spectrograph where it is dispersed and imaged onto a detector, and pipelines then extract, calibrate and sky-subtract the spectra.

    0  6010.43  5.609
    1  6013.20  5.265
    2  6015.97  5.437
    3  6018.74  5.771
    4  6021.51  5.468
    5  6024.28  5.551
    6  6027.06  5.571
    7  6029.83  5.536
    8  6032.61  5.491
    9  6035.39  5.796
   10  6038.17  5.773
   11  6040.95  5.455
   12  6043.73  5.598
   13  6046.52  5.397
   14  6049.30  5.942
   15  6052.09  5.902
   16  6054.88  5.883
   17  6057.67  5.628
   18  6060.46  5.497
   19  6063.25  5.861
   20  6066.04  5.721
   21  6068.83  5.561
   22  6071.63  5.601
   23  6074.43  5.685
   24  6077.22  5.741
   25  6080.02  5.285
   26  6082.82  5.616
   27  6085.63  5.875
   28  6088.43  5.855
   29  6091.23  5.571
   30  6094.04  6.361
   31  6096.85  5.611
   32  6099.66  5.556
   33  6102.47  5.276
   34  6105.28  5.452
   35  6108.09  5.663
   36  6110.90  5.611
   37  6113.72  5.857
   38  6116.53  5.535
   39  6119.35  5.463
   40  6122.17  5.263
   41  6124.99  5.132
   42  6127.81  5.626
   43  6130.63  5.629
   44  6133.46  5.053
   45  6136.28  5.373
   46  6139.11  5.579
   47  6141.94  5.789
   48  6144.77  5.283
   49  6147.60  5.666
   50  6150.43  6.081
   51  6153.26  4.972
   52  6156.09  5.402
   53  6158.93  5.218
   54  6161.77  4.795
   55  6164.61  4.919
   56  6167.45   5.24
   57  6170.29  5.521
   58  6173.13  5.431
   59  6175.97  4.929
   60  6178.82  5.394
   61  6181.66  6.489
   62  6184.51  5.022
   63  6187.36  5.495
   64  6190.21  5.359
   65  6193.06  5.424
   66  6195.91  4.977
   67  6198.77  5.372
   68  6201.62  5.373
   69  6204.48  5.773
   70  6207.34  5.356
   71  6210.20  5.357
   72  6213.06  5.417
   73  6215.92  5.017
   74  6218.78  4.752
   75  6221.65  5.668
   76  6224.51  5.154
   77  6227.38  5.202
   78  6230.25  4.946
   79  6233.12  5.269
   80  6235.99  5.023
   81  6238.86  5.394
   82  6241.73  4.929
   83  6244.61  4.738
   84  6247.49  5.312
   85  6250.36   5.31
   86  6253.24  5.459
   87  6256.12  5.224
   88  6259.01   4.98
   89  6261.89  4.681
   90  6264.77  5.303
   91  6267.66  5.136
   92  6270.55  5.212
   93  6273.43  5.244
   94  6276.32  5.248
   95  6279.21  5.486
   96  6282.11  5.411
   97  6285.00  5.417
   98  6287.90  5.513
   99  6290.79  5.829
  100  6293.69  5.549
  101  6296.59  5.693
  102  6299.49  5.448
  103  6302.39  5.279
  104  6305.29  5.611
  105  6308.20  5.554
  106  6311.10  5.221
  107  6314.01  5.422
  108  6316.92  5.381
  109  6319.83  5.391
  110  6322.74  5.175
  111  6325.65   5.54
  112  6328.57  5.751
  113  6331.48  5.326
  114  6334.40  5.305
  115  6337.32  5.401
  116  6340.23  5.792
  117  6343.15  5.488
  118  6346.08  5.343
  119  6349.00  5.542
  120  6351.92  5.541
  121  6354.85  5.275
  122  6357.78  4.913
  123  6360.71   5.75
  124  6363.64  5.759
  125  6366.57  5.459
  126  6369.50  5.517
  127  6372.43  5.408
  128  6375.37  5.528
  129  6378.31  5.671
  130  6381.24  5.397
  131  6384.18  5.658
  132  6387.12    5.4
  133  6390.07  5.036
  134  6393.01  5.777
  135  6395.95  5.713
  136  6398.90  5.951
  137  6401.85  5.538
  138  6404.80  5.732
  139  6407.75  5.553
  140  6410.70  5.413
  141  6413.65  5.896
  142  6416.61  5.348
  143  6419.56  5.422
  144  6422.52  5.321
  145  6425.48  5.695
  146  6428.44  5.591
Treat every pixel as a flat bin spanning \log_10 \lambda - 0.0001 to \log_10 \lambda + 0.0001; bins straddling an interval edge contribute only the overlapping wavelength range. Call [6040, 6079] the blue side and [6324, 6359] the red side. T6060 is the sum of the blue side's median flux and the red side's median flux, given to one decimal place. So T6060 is 11.1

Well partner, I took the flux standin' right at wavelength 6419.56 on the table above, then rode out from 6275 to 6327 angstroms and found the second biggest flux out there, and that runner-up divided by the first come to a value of 1.05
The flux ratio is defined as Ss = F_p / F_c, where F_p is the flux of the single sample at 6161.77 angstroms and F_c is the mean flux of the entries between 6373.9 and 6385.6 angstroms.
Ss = 0.86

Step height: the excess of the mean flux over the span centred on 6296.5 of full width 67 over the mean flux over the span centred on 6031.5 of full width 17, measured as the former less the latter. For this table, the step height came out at -0.19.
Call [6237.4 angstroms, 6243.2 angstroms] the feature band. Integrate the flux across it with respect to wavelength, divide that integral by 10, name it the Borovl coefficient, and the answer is 3.0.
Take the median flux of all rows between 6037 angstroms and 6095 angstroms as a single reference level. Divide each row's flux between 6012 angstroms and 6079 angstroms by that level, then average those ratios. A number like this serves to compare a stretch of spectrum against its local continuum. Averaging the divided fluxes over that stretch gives 0.990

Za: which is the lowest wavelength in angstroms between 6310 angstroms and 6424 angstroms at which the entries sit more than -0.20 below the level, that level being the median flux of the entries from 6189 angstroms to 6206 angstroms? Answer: 6311.10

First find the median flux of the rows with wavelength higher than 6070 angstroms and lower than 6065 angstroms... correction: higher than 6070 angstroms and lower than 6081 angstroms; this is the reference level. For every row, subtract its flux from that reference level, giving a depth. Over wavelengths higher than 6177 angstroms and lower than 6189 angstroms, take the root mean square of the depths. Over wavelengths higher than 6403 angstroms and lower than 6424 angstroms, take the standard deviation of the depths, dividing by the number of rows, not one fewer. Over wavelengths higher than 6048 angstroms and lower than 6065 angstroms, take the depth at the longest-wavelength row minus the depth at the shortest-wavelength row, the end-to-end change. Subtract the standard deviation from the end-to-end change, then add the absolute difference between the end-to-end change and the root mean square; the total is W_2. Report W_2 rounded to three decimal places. 0.345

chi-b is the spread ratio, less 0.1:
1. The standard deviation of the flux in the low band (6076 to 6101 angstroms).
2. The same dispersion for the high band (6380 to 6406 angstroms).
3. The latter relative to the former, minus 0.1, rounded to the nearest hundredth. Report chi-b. 0.81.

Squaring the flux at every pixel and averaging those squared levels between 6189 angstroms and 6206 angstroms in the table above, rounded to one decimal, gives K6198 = 29.0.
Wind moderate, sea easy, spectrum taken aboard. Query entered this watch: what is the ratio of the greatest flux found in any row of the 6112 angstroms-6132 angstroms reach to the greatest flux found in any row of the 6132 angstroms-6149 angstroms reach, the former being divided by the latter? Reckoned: 1.01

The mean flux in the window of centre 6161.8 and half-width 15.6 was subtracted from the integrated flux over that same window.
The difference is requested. 160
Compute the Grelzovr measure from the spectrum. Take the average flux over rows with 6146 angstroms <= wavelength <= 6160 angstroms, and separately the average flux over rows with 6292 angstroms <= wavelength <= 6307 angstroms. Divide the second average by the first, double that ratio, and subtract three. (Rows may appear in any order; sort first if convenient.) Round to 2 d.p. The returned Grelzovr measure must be -0.98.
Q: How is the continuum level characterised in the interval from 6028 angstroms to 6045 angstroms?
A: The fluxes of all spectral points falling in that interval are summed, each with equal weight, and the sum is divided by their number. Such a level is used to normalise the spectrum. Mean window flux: 5.61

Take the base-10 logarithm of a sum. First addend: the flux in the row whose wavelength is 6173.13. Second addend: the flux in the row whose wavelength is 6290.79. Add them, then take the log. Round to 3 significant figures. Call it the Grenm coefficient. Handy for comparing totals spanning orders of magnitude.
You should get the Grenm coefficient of 1.05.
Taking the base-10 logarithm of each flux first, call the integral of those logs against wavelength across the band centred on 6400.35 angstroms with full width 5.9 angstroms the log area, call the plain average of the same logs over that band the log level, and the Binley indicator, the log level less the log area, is -3.7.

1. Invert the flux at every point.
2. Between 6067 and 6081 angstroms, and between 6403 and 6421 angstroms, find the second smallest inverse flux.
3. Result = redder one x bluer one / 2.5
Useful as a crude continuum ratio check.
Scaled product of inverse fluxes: 0.0123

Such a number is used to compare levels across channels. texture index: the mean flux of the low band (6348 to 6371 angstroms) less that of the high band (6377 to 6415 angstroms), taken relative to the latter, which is -0.02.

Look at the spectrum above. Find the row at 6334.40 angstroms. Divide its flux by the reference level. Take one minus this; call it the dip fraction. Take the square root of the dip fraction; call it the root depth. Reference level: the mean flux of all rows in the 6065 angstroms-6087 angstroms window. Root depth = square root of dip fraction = 0.24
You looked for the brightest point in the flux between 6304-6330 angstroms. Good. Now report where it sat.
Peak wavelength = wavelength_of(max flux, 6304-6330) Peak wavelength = 6328.57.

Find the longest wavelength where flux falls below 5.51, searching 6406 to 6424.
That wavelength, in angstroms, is 6422.52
